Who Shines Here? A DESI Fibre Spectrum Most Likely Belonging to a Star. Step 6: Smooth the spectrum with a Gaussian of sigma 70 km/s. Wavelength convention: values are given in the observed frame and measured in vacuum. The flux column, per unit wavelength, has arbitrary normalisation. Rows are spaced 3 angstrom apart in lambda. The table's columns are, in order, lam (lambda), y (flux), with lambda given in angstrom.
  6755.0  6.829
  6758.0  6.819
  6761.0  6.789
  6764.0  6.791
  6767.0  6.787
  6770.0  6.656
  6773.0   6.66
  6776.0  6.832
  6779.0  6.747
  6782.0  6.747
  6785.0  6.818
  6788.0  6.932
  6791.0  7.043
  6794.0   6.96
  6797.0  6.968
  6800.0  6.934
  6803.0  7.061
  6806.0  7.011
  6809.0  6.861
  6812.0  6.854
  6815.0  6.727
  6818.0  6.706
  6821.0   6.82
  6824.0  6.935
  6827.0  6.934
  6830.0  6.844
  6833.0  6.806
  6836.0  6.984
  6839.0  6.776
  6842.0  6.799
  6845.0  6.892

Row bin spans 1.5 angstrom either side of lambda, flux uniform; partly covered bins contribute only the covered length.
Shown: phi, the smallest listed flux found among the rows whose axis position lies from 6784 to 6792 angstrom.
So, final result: 6.818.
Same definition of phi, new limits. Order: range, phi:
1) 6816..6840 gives 6.706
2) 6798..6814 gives 6.854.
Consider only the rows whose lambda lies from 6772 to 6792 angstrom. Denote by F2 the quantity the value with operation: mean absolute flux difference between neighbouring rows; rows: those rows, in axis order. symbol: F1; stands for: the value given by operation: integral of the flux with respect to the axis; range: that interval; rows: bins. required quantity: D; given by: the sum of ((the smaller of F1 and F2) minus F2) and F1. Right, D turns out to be 136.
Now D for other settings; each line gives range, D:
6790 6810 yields 140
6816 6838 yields 151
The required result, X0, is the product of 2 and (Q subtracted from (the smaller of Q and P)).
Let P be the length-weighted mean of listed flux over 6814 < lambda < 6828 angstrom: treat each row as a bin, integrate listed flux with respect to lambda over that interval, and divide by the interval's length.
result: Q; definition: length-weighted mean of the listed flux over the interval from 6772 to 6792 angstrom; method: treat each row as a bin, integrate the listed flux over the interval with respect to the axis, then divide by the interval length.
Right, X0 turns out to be -0.001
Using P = 6.82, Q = 6.82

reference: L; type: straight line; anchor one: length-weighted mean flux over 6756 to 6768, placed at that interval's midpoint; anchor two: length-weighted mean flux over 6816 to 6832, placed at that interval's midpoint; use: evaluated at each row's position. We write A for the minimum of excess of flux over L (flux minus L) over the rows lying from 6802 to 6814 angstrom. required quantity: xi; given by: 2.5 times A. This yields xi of 0.05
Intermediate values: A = 0.02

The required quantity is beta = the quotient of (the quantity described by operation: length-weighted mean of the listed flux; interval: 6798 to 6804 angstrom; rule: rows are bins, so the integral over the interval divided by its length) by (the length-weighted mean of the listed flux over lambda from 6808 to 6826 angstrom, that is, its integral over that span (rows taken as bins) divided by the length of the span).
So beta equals 1.03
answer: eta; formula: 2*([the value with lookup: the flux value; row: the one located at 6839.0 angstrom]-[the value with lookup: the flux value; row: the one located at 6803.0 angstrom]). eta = -0.6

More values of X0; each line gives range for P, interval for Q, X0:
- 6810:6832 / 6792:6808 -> -0.306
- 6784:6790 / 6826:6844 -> 0.000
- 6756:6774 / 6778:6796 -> -0.251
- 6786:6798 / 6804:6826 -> 0.000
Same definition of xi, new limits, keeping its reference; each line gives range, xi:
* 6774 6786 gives -0.16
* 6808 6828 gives -0.33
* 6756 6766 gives -0.02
